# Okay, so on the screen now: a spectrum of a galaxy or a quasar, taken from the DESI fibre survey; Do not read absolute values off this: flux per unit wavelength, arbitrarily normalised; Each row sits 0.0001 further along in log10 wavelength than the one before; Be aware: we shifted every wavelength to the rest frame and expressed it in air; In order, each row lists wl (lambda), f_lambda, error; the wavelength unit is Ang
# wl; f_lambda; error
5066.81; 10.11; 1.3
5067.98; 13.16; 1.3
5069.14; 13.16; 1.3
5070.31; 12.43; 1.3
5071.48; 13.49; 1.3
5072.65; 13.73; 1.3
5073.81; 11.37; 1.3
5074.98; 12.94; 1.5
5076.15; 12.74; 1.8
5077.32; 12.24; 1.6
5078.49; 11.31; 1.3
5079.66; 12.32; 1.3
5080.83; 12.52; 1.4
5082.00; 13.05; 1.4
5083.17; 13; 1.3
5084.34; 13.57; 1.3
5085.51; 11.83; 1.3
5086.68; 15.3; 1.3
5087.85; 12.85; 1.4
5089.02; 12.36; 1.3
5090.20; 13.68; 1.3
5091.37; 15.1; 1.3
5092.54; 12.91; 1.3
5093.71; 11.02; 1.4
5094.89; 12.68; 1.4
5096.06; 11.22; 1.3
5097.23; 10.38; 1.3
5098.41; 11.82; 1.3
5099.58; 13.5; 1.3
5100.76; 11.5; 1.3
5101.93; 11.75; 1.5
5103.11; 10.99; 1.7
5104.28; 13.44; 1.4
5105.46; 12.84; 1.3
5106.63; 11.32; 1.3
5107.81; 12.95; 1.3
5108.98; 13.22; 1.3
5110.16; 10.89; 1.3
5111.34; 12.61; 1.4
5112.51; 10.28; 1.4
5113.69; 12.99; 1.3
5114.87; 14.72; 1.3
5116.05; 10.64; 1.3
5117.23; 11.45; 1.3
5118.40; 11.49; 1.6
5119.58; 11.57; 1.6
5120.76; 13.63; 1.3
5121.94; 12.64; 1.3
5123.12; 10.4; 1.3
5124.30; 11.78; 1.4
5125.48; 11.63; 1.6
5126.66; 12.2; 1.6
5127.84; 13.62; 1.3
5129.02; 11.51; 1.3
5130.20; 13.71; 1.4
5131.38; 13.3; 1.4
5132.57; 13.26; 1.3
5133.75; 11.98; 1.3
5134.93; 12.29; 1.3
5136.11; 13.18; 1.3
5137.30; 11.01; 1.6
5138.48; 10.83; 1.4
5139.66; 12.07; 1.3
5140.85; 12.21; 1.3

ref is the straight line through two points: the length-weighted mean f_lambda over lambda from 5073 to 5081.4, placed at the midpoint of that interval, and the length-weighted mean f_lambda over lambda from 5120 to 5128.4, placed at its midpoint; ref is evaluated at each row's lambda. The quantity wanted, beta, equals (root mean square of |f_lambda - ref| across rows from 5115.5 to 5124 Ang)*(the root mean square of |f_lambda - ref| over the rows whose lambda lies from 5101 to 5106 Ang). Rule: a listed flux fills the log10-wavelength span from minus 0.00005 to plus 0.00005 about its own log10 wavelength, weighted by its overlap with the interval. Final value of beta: 1.12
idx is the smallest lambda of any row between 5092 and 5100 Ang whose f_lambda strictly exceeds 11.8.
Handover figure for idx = 5092.54 Ang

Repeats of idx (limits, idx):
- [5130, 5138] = 5130.20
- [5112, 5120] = 5113.69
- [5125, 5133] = 5126.66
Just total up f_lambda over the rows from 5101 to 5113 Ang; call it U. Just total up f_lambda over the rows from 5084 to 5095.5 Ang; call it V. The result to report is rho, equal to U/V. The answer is 0.92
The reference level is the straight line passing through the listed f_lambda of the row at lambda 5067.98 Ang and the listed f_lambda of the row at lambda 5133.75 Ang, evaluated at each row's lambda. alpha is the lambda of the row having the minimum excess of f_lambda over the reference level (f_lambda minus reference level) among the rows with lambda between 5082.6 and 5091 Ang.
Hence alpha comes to 5085.51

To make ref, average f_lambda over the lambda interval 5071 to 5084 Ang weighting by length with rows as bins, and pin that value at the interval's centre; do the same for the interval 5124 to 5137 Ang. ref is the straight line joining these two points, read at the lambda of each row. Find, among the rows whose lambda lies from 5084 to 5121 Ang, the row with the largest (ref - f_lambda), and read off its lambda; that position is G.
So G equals 5112.51 Ang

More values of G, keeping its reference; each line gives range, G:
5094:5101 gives 5097.23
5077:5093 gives 5078.49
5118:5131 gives 5123.12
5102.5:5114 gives 5112.51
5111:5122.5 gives 5112.51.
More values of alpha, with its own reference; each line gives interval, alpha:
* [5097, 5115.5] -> 5097.23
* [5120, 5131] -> 5123.12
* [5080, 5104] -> 5097.23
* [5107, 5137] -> 5112.51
